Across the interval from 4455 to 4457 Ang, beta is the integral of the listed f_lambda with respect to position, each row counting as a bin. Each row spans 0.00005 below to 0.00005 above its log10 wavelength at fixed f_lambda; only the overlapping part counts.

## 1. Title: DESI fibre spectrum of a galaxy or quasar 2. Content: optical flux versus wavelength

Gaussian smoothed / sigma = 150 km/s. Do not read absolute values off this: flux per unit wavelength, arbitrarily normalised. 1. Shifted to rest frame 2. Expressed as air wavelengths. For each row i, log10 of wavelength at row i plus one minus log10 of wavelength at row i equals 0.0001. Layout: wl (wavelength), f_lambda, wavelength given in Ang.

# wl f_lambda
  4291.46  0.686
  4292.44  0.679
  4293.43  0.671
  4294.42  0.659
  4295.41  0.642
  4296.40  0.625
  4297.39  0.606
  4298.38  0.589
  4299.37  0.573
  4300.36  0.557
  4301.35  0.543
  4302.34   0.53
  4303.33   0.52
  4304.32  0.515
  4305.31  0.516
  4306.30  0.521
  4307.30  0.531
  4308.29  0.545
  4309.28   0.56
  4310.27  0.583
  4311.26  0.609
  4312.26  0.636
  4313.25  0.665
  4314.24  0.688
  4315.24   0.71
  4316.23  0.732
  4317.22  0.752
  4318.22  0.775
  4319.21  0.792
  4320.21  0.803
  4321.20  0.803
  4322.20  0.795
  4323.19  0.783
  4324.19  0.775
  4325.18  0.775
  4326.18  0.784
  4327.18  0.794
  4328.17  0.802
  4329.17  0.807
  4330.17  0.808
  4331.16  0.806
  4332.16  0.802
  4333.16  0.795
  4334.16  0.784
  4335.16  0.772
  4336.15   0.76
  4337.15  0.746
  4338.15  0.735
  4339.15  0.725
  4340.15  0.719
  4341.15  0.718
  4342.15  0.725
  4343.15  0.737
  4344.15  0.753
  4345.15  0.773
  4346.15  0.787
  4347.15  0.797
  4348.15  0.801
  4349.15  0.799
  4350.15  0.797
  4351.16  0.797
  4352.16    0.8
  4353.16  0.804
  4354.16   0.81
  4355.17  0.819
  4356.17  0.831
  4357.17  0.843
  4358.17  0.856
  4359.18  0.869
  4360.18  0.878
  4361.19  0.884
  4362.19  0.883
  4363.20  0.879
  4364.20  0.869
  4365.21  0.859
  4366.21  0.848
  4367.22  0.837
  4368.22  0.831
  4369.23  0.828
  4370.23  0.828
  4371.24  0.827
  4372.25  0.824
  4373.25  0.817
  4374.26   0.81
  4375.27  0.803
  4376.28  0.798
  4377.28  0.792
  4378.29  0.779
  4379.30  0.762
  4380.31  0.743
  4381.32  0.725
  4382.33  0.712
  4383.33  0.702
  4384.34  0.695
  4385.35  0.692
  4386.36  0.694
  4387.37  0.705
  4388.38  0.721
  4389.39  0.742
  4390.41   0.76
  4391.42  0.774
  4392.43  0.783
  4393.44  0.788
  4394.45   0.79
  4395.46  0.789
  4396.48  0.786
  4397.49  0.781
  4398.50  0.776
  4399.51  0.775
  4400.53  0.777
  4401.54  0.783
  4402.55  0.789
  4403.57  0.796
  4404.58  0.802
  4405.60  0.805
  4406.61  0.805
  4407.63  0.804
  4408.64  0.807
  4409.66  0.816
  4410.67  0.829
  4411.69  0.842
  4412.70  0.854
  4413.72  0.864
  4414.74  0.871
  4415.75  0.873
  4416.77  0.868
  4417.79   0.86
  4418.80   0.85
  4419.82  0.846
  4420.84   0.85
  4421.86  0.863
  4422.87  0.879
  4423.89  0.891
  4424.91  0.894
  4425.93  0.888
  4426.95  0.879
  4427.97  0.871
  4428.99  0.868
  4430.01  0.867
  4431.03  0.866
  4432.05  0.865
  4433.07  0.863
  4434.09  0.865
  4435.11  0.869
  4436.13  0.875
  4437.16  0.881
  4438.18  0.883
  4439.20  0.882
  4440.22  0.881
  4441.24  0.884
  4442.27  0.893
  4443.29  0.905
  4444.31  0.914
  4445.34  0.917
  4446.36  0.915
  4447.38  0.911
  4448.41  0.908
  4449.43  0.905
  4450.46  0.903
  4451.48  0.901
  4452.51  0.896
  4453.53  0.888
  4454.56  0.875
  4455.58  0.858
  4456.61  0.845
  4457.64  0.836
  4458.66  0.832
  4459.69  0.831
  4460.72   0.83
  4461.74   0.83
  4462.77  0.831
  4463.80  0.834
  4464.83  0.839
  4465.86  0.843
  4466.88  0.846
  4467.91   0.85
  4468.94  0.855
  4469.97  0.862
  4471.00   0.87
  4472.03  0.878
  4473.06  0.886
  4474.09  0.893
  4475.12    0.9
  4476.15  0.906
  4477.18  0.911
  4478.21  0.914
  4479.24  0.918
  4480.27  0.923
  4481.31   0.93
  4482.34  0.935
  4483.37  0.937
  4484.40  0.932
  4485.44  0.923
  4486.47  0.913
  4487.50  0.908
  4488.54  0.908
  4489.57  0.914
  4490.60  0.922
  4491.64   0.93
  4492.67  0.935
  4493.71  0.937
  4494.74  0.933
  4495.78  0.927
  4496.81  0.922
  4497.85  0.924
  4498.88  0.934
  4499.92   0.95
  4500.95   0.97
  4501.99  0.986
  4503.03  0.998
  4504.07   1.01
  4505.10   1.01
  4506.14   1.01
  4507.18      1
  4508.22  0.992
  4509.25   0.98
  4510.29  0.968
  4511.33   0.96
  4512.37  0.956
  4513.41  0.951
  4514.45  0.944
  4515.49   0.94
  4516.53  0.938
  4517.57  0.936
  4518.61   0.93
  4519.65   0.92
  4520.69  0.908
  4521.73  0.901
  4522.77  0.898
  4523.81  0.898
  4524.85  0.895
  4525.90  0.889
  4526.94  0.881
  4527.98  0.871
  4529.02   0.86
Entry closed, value 1.71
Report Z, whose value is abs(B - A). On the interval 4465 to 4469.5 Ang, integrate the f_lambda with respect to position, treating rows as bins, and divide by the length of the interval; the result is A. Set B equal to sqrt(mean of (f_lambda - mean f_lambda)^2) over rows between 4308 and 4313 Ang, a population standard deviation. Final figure 0.816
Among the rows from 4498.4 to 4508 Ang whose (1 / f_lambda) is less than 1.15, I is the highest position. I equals 4507.18 Ang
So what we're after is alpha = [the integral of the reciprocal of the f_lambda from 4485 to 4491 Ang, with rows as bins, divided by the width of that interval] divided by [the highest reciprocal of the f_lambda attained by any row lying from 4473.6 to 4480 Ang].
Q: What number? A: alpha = 0.98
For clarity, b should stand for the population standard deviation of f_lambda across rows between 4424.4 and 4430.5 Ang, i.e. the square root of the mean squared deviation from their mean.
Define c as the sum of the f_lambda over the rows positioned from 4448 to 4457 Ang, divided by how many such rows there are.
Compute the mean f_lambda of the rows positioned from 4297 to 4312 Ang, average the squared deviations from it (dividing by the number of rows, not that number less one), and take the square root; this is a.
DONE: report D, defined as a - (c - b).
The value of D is -0.85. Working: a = 0.031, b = 0.010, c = 0.89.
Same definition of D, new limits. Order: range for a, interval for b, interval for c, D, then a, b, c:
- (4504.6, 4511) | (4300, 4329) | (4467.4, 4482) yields -0.76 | 0.015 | 0.113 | 0.89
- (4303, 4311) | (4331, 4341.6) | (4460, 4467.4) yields -0.78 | 0.023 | 0.032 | 0.84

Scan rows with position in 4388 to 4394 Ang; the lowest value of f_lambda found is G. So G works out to 0.721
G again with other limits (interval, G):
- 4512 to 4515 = 0.944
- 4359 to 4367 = 0.848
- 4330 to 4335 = 0.784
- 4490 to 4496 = 0.922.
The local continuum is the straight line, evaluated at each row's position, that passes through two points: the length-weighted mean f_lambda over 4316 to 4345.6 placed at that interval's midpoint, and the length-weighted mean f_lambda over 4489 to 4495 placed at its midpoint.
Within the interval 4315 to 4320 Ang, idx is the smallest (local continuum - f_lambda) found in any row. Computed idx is -0.032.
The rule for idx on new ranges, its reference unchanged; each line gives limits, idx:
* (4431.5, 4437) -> -0.001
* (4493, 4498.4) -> -0.006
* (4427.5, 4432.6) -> -0.005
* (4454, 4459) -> 0.017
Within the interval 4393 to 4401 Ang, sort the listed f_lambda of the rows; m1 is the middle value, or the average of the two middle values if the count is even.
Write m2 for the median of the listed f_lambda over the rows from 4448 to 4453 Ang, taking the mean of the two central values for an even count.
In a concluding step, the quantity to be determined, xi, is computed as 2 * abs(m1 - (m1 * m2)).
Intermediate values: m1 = 0.78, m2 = 0.90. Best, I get 0.15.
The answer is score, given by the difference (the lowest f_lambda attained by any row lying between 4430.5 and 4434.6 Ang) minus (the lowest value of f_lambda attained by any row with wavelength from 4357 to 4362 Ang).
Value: 0.02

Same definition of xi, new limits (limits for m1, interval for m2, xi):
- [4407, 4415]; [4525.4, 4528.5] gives 0.20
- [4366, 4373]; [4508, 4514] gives 0.06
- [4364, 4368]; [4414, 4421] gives 0.24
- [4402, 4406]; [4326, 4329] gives 0.33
